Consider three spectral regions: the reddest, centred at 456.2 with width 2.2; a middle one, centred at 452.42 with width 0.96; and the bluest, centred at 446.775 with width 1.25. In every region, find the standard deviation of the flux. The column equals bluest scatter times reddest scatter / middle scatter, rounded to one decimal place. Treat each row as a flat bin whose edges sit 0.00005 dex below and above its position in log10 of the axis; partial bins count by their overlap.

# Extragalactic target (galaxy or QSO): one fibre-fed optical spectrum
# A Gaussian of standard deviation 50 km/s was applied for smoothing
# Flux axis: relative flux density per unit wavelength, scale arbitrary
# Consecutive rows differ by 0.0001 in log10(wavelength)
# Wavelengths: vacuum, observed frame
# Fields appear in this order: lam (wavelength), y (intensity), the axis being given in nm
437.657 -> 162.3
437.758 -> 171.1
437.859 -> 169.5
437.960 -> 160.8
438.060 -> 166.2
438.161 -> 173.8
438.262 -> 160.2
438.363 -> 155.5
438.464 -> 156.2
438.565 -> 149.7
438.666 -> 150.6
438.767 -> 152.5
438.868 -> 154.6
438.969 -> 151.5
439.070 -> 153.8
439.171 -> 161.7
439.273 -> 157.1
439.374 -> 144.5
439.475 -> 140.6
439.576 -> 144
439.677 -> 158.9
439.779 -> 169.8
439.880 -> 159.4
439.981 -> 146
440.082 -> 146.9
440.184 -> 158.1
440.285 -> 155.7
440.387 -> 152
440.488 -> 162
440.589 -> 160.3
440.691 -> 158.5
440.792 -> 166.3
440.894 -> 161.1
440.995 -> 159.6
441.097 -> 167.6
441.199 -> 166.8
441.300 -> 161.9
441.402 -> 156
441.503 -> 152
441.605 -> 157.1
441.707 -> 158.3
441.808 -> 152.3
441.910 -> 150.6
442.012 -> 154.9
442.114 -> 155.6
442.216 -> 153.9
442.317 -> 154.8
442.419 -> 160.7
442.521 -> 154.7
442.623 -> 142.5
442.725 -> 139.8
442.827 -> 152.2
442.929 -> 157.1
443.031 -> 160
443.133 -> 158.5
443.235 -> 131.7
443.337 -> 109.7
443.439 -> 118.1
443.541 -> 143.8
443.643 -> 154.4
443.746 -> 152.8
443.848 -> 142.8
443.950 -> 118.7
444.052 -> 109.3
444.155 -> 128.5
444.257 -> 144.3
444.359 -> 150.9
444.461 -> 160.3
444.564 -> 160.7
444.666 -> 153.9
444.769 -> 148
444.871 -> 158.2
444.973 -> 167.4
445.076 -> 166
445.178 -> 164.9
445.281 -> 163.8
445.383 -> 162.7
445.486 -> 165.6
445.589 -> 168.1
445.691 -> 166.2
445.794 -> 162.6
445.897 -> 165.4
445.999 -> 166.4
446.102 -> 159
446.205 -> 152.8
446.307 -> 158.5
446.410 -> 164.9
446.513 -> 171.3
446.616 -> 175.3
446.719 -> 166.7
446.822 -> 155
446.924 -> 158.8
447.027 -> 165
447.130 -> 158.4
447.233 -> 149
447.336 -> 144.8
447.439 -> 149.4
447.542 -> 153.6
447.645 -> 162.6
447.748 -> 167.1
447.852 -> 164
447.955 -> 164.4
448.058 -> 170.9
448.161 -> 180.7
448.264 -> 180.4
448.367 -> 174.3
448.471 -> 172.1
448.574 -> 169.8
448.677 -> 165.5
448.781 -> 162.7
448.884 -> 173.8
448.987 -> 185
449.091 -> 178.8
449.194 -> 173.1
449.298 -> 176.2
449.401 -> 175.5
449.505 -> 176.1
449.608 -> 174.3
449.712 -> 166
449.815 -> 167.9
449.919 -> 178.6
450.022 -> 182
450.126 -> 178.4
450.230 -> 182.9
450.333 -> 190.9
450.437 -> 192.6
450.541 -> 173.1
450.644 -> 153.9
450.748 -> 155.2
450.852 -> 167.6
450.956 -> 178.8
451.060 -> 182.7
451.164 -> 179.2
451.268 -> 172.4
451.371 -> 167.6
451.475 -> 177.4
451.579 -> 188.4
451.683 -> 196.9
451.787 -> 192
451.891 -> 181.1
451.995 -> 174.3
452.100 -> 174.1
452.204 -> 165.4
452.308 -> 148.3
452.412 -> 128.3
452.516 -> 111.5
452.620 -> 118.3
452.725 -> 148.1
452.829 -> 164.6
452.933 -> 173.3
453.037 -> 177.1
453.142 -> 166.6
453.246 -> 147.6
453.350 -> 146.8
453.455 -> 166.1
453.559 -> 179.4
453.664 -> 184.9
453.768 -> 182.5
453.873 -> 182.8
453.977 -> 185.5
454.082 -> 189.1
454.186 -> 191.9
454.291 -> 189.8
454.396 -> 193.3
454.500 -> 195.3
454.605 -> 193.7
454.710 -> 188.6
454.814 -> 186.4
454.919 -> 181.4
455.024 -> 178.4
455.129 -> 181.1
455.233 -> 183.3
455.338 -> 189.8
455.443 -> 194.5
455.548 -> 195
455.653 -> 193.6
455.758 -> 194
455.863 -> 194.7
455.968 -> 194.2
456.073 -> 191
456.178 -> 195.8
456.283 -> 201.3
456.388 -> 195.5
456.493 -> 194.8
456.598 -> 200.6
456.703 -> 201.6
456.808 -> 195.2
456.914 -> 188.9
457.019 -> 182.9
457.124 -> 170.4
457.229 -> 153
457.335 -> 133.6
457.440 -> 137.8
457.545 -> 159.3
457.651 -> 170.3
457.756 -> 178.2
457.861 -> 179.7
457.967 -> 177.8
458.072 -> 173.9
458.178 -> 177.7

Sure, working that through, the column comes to 4.2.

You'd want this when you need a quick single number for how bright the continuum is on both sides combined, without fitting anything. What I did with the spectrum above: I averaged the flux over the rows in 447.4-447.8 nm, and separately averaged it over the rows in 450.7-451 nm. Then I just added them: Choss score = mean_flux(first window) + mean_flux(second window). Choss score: 325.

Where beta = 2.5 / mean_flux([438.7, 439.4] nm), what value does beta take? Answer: 0.0163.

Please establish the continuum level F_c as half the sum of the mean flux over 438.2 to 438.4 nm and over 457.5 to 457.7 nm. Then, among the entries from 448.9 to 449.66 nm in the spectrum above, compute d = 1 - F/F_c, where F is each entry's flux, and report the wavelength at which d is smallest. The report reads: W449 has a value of 448.987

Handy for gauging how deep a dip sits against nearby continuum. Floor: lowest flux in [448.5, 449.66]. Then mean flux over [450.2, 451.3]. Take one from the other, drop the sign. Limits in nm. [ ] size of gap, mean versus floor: 13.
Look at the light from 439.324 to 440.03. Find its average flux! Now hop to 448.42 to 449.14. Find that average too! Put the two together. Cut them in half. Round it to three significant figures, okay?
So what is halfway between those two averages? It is 162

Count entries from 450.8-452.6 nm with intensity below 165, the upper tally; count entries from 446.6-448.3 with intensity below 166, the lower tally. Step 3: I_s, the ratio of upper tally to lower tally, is 0.3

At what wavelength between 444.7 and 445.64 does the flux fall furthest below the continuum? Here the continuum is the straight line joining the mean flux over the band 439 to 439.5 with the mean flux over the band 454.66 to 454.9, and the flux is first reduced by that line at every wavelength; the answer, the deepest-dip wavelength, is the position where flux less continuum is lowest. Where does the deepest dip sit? 444.769 nm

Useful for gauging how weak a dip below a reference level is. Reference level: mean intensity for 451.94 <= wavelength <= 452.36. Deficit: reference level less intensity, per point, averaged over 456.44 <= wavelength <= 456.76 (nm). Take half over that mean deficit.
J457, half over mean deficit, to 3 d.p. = -0.015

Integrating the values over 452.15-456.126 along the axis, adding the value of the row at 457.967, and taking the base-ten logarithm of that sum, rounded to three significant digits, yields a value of 2.94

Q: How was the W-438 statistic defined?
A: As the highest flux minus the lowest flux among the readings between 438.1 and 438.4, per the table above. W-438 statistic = 18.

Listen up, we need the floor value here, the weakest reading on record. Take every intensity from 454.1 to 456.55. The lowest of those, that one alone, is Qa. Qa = 178.4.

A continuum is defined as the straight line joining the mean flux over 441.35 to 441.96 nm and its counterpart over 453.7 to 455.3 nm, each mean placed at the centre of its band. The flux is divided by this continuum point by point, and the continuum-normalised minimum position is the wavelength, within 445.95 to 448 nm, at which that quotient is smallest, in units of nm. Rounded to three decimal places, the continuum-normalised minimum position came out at 447.336 nm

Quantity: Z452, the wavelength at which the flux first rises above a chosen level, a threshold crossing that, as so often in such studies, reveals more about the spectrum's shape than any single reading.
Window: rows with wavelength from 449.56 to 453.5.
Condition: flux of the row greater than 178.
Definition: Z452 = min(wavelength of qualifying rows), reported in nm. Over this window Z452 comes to 449.919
